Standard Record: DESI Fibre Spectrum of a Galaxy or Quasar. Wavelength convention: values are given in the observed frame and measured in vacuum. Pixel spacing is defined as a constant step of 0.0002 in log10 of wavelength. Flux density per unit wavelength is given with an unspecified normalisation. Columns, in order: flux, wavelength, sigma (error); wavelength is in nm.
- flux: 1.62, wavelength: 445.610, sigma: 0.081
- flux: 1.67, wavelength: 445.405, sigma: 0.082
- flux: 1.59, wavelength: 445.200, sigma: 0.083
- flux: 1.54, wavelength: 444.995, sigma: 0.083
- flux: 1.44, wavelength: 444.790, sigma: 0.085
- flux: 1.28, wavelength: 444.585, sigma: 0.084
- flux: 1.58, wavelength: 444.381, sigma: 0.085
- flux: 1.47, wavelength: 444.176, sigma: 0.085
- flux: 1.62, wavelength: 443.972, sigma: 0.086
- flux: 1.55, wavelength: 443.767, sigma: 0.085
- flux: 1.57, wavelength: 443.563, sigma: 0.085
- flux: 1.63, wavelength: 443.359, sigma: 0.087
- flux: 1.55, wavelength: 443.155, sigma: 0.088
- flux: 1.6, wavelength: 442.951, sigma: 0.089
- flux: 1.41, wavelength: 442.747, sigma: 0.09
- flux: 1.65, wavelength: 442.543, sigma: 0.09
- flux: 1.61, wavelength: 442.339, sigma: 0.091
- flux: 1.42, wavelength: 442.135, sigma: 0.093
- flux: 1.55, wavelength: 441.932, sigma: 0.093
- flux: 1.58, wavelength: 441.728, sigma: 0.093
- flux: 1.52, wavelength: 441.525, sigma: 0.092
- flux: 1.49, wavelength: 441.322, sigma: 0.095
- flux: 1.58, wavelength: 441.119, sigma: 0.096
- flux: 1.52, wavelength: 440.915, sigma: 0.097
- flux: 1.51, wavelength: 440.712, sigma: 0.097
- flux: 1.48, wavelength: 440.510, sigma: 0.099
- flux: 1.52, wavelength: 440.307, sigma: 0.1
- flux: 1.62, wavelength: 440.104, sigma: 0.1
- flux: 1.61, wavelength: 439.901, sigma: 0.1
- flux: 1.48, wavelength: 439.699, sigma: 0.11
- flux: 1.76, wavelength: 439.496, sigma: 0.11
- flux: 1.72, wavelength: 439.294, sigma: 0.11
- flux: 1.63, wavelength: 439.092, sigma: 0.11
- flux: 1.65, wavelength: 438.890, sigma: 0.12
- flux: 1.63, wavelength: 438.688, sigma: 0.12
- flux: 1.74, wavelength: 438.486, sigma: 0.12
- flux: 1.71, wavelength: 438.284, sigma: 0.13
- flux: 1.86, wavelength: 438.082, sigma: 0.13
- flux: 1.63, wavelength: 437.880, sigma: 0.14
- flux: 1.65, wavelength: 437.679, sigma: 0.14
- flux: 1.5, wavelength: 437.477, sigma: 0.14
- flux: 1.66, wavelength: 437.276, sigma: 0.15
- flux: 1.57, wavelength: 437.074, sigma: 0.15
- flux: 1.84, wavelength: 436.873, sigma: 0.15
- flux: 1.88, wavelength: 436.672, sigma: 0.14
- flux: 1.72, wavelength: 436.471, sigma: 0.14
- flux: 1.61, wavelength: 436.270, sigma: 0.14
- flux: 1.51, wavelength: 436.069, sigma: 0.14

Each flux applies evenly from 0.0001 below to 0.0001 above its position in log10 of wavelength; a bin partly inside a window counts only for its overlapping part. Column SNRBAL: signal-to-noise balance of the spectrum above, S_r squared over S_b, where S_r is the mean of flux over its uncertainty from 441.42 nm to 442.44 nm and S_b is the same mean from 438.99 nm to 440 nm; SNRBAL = 18.2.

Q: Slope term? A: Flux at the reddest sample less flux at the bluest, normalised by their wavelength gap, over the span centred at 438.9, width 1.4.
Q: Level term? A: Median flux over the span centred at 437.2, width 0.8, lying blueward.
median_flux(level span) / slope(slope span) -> 39.1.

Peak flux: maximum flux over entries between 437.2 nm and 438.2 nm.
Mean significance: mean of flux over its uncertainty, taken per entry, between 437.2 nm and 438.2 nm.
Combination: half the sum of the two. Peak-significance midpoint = 6.9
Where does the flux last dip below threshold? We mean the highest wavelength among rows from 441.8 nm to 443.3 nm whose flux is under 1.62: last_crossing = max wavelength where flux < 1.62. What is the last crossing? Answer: 443.155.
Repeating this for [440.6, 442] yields 441.932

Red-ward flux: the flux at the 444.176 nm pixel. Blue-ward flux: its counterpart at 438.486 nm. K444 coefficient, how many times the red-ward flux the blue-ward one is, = 1.18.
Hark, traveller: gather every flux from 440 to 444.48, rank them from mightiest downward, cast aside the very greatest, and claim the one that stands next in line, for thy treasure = 1.63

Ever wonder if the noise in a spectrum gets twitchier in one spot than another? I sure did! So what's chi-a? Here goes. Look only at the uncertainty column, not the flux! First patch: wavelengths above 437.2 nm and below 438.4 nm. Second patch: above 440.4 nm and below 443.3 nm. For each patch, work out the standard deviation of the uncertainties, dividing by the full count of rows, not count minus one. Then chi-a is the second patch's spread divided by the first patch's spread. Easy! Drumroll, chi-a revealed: 0.47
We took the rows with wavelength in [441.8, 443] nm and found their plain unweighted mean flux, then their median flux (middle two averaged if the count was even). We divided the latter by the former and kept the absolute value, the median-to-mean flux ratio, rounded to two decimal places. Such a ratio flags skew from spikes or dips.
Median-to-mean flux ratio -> 1.02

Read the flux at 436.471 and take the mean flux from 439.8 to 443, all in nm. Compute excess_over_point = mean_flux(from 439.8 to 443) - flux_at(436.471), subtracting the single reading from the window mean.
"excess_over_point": -0.18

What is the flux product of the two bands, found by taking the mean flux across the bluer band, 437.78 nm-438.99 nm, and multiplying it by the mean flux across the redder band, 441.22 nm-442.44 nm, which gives 2.60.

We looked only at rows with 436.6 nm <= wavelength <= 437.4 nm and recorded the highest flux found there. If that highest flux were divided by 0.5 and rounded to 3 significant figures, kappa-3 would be 3.76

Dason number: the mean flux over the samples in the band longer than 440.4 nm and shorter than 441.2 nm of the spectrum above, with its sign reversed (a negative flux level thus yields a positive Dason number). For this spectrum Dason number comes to -1.52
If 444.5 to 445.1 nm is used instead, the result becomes -1.42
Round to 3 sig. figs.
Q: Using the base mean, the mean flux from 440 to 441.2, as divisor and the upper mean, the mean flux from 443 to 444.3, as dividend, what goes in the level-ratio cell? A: 1.02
